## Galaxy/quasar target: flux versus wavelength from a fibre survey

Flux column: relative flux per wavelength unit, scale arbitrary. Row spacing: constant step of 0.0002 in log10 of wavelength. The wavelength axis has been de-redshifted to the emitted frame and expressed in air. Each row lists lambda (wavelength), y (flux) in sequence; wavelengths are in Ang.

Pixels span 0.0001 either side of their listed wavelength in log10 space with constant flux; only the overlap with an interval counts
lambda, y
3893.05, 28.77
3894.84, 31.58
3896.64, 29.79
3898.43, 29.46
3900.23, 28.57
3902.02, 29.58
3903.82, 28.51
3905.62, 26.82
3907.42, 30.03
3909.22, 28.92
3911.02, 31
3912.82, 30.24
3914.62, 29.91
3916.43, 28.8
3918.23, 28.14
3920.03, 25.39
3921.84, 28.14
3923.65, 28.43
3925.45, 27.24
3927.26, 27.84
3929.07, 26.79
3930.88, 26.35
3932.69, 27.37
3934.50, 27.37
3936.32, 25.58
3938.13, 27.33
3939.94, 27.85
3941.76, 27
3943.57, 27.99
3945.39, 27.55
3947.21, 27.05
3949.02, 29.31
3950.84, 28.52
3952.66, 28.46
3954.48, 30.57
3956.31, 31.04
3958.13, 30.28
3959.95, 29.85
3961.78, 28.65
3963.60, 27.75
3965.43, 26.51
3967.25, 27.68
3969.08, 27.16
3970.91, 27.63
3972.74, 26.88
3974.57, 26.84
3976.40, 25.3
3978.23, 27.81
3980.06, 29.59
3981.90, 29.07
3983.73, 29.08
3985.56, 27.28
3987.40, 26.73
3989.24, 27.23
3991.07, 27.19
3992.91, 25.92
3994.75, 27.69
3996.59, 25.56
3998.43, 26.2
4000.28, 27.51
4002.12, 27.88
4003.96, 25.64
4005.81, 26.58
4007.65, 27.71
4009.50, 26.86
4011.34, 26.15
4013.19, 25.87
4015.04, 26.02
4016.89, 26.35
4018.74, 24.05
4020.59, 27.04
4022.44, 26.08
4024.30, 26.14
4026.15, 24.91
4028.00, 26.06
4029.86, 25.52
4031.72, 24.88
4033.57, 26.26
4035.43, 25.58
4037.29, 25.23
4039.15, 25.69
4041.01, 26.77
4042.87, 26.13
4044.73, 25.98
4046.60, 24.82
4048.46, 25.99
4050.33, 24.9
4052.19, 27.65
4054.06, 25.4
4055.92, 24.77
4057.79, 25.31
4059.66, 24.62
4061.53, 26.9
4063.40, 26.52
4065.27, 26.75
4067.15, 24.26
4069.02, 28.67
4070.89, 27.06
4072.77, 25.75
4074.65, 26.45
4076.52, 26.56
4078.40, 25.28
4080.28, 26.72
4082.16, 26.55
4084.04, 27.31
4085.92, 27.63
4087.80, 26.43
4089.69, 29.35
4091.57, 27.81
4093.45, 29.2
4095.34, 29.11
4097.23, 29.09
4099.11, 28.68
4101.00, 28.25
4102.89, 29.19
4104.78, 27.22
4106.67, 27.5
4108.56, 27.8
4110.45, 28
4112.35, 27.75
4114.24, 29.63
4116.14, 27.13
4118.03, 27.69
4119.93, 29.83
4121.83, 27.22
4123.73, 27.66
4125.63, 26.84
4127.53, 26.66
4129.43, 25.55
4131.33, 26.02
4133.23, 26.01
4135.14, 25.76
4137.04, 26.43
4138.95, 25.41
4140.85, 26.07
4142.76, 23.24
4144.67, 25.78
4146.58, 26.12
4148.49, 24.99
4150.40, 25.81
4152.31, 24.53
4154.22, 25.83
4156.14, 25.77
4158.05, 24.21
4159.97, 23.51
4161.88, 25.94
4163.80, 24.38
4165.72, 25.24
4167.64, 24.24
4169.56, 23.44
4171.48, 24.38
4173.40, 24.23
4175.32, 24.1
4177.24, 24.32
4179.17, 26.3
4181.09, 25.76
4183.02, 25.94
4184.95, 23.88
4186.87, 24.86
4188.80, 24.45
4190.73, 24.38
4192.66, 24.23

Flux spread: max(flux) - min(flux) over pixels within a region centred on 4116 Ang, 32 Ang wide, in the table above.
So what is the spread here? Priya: 4.3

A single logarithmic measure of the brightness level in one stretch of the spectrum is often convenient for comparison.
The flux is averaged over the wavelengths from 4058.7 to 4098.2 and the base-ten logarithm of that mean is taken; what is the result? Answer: 1.43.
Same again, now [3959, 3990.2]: 1.44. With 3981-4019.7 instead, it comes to 1.43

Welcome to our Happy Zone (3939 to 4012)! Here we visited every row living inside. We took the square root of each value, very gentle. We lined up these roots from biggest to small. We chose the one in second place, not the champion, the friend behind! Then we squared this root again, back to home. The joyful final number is 30.6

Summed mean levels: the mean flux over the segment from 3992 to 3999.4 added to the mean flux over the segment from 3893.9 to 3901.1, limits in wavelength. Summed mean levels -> 56.2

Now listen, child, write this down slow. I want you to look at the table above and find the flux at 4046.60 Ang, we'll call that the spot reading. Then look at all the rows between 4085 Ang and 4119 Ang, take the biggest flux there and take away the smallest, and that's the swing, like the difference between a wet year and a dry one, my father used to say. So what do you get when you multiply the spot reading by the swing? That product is 79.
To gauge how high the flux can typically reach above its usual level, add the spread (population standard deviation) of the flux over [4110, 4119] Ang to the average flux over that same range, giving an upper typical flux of 28.9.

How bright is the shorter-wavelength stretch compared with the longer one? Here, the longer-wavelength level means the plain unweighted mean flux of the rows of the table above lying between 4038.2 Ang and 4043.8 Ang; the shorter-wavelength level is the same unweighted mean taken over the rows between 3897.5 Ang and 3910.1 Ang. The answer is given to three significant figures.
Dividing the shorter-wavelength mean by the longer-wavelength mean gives 1.10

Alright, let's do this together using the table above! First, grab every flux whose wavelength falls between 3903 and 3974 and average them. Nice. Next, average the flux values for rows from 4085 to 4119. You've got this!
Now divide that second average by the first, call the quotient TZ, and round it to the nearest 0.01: 1.00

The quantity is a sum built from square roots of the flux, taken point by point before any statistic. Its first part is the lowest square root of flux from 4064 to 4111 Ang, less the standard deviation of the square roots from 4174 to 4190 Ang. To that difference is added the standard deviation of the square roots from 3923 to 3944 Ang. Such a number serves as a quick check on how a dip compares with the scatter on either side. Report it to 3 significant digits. 4.91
